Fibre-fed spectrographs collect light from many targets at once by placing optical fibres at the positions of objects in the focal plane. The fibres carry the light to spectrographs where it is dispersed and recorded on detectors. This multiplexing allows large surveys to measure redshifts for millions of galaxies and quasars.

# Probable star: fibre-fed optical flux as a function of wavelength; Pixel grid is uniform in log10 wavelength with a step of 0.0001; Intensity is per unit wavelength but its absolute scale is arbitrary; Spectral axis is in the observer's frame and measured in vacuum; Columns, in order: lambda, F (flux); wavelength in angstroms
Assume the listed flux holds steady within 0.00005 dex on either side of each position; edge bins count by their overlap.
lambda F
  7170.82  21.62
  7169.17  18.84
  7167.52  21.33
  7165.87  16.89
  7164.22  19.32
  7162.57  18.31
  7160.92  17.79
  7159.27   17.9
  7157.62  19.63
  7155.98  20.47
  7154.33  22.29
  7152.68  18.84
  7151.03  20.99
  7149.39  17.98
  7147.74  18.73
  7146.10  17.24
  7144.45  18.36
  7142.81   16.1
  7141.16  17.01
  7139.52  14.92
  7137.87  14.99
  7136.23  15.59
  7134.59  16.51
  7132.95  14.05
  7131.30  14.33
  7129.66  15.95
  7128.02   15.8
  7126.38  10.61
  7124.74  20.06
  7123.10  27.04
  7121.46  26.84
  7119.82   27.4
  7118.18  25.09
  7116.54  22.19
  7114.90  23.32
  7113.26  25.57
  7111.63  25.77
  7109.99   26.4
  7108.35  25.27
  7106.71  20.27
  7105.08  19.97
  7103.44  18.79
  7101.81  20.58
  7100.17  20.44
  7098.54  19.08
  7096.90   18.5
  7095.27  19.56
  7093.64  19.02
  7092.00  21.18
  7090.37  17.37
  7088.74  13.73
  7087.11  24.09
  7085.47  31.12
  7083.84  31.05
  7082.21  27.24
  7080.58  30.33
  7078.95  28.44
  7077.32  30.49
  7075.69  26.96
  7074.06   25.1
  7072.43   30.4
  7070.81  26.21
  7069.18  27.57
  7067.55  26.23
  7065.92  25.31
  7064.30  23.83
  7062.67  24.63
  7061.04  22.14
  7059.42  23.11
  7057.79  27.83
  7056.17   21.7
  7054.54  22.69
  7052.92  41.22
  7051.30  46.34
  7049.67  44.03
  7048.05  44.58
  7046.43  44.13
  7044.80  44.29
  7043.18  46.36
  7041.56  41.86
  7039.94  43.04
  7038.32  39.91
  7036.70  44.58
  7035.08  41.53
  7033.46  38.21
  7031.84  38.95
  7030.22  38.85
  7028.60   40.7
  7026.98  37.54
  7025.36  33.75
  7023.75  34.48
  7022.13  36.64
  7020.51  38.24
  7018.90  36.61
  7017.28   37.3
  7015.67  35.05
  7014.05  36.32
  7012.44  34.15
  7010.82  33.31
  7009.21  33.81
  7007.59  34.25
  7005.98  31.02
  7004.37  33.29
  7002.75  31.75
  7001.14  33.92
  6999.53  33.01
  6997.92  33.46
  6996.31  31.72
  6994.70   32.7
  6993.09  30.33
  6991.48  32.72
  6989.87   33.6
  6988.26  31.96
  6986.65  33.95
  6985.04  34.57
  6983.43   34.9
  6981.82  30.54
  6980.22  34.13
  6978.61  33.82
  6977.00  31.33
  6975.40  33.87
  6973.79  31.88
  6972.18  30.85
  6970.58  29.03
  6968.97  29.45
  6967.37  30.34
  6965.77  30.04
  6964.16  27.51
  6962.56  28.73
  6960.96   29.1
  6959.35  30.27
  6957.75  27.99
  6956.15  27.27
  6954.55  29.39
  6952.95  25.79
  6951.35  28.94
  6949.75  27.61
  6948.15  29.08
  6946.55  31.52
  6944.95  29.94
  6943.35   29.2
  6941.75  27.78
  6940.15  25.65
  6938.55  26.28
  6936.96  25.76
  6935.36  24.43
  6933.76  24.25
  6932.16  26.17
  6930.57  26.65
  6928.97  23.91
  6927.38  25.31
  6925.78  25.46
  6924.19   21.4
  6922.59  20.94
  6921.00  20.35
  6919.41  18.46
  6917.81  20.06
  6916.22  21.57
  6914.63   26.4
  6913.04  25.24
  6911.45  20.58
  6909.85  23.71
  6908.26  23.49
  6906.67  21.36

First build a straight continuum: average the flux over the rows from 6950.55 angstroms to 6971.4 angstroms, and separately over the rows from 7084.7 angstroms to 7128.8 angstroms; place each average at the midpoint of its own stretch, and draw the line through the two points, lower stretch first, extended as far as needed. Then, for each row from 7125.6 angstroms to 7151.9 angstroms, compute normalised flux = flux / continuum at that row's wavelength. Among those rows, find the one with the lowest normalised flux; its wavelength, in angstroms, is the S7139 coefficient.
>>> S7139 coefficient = 7126.38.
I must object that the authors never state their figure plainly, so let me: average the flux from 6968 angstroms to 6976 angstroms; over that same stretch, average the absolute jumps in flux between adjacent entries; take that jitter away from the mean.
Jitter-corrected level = 30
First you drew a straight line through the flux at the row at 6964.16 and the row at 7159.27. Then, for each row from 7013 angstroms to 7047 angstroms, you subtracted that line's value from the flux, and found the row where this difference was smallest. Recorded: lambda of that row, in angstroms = 7025.36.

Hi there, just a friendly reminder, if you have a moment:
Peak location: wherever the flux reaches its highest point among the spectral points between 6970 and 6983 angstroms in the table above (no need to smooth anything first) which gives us 6980.22 angstroms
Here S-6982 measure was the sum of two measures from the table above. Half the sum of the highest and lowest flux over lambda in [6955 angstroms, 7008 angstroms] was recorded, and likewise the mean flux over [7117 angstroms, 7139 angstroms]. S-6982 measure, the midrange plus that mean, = 50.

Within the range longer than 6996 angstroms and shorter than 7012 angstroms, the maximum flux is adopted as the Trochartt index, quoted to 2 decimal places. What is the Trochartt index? 34.25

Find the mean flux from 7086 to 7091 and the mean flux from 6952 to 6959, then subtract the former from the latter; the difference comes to 9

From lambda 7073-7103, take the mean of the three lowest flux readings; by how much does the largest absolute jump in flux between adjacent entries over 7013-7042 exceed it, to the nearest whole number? -12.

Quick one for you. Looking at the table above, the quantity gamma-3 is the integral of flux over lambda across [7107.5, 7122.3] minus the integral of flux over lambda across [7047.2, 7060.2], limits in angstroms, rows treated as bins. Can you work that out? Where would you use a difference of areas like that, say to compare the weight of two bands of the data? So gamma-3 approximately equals -68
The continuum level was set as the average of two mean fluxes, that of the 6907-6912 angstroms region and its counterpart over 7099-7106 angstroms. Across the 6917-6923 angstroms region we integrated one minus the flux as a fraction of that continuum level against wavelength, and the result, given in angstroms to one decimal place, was 0.4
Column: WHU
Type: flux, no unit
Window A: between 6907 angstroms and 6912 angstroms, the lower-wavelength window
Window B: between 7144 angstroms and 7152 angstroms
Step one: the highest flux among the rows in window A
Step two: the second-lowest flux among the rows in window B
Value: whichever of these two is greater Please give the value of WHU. 24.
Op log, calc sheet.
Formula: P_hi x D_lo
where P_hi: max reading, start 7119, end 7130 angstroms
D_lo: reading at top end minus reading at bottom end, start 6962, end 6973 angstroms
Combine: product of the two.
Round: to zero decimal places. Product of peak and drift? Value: 58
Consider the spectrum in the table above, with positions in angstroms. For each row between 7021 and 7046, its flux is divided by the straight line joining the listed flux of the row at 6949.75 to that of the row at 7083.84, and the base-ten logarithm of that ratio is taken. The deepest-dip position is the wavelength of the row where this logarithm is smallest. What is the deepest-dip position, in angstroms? 7025.36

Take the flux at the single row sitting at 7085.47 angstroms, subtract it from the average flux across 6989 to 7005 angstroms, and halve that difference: 0.8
